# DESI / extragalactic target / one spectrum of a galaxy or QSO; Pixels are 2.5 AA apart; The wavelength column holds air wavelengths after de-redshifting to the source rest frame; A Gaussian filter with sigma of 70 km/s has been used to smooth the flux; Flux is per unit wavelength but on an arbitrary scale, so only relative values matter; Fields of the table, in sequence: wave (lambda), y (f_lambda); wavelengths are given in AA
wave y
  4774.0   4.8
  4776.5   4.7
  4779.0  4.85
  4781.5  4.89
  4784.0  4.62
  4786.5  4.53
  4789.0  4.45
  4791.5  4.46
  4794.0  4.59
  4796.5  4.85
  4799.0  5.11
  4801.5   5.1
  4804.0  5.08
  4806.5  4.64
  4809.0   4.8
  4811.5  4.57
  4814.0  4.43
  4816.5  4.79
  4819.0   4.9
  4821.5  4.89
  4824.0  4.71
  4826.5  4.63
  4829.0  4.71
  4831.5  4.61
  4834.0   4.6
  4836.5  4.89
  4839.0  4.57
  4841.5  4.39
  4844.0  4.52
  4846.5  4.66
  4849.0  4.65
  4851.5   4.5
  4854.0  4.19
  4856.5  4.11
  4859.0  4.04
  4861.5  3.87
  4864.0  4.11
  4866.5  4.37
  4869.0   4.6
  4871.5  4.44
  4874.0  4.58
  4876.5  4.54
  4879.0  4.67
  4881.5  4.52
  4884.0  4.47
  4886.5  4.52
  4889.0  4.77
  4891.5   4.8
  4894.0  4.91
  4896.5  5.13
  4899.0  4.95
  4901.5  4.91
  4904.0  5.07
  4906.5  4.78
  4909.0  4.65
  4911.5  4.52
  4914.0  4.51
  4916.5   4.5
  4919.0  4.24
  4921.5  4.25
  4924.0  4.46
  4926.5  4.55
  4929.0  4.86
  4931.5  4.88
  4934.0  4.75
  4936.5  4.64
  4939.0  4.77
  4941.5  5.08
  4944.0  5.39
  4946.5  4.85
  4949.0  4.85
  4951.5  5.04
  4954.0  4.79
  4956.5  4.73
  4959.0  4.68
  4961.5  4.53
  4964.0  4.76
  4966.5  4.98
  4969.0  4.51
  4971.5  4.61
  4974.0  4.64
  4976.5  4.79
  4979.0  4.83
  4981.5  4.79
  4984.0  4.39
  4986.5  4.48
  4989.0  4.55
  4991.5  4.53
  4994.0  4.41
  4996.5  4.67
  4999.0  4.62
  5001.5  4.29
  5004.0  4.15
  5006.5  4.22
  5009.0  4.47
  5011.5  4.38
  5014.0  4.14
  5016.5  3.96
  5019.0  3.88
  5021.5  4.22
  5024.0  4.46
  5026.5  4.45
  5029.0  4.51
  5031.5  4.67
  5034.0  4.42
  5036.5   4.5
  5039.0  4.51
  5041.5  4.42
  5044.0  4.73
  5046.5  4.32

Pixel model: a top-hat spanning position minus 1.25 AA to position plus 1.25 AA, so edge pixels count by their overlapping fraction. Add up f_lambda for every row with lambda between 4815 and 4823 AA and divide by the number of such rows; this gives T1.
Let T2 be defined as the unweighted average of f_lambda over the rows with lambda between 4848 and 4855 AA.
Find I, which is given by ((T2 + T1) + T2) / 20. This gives 0.688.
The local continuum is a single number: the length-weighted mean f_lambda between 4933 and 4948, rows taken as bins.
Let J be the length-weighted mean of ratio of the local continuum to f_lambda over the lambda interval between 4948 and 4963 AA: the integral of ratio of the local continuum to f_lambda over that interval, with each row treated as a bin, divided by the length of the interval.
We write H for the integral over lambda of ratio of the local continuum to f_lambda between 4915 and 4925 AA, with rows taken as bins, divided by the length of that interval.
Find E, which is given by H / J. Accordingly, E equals 1.09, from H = 1.13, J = 1.032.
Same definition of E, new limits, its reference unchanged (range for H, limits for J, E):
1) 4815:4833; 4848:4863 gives 0.89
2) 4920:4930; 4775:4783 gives 1.07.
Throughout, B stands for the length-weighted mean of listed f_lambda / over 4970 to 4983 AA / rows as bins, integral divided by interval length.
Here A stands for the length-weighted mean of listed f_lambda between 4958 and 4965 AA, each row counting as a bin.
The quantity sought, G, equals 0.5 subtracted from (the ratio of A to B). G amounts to 0.49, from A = 4.7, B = 4.72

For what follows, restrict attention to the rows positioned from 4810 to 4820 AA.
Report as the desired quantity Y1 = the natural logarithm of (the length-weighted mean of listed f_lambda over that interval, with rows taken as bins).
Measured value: 1.54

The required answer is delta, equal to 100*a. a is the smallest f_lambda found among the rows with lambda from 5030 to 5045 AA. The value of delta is 442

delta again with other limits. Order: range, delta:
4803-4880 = 387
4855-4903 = 387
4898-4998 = 424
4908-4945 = 424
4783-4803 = 445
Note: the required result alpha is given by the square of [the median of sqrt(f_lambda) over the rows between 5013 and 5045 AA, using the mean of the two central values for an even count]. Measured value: 4.45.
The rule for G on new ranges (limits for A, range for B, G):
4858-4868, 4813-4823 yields 0.36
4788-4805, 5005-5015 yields 0.62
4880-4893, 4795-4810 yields 0.44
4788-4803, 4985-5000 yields 0.55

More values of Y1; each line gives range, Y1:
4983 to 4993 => 1.50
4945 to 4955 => 1.59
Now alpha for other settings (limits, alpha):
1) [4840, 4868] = 4.37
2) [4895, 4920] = 4.71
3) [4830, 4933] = 4.55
